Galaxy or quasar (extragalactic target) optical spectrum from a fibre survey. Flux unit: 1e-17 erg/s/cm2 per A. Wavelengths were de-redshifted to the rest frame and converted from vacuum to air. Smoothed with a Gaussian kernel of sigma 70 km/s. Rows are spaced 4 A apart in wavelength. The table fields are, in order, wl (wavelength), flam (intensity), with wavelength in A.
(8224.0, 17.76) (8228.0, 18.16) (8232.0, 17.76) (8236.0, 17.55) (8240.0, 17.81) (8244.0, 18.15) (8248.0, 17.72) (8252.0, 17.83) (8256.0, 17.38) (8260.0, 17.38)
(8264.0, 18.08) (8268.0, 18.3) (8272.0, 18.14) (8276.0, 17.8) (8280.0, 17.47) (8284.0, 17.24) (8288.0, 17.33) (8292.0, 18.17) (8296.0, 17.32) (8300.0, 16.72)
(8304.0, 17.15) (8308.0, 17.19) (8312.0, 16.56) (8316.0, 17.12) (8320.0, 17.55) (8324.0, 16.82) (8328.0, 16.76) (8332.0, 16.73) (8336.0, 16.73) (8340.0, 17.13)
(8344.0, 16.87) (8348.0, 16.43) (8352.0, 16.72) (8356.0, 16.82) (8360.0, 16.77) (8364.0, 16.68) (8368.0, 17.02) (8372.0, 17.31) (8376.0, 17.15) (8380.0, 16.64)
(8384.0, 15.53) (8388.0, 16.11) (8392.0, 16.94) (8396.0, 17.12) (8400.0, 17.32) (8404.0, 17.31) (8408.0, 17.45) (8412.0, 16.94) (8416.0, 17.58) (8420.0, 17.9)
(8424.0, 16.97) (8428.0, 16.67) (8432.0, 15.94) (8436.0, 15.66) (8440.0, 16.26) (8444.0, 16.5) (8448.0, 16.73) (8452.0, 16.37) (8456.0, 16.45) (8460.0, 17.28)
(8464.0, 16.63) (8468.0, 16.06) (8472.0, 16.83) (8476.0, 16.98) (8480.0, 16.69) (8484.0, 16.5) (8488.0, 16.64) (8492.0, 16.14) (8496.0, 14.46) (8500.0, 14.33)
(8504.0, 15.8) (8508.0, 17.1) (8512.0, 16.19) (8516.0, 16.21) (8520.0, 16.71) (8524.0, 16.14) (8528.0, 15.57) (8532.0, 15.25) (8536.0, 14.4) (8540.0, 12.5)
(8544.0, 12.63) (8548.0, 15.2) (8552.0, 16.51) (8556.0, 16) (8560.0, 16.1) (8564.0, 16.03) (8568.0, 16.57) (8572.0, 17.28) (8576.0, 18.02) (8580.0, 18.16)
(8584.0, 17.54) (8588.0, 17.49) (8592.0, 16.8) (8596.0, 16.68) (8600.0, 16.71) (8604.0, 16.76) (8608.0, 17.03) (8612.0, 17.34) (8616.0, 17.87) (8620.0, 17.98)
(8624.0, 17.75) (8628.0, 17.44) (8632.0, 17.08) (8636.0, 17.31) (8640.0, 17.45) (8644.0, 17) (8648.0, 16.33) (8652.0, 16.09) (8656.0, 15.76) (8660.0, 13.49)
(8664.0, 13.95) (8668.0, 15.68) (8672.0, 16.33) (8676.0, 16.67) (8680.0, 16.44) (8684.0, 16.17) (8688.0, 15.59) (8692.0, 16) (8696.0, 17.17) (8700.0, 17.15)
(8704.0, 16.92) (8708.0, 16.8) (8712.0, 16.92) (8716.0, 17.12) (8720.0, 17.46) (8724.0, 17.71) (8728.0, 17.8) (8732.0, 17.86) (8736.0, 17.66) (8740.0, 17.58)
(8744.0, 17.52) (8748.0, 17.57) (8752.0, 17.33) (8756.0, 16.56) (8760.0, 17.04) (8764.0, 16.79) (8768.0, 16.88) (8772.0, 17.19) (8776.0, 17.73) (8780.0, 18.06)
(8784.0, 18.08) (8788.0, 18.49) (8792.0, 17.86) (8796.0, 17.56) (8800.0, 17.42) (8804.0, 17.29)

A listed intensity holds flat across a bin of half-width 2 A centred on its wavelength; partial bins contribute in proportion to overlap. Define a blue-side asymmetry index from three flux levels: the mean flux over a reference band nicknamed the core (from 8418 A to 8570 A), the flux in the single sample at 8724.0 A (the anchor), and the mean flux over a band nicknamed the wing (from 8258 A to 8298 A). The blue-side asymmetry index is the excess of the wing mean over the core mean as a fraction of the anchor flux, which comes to 0.10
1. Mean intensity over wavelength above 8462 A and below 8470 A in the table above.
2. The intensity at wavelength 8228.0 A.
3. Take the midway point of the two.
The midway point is 17.25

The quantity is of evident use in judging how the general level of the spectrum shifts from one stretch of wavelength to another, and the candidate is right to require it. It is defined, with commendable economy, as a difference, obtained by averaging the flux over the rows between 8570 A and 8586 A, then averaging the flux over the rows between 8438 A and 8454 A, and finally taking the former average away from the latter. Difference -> -1.3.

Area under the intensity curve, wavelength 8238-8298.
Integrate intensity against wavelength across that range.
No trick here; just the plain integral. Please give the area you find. 1064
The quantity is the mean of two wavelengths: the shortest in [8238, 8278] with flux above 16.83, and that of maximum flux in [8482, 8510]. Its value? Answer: 8374 A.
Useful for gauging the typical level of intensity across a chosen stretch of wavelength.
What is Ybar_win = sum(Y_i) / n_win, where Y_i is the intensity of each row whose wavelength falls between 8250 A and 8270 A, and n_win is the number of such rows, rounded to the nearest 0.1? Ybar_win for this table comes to 17.8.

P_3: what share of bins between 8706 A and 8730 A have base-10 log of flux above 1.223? 1.0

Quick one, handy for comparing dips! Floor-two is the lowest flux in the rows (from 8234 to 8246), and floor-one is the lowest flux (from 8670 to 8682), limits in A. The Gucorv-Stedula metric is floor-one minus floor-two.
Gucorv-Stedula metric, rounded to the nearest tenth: -1.2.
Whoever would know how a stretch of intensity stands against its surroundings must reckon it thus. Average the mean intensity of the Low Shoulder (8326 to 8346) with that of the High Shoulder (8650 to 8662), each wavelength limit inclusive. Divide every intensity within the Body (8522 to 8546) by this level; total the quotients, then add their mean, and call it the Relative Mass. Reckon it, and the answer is 6.3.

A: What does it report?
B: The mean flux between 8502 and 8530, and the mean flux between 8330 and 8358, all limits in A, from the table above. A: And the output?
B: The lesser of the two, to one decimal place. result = 16.2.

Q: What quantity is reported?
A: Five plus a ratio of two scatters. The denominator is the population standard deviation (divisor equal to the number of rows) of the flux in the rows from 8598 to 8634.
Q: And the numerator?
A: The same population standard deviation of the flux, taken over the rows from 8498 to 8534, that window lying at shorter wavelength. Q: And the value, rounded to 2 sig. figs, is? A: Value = 6.7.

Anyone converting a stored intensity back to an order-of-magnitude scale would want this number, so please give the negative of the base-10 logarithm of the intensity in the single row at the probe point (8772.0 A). -1.24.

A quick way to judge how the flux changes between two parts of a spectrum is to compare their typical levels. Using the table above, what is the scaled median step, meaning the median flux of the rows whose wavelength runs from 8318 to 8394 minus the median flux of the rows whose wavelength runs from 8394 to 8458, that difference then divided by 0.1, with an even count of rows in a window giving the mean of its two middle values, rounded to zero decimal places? -1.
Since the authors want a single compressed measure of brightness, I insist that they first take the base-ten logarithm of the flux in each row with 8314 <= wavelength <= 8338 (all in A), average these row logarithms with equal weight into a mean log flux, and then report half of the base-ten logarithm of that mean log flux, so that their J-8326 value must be 0.0448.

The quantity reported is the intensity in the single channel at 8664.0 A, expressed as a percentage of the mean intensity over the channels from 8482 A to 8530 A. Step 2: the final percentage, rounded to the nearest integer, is 87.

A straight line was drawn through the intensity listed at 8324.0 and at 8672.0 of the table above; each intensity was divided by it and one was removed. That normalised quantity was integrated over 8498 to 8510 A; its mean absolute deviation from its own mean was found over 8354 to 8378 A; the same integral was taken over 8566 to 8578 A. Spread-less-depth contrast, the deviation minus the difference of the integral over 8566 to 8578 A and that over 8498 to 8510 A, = -1.2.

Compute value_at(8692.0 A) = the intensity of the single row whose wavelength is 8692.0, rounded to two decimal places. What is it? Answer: 16.00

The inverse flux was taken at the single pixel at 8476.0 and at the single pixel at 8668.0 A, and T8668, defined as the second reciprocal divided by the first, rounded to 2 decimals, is 1.08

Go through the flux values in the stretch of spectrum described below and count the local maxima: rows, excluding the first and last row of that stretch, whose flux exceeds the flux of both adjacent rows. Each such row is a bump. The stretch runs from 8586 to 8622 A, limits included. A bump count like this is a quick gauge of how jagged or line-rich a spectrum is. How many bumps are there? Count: 0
